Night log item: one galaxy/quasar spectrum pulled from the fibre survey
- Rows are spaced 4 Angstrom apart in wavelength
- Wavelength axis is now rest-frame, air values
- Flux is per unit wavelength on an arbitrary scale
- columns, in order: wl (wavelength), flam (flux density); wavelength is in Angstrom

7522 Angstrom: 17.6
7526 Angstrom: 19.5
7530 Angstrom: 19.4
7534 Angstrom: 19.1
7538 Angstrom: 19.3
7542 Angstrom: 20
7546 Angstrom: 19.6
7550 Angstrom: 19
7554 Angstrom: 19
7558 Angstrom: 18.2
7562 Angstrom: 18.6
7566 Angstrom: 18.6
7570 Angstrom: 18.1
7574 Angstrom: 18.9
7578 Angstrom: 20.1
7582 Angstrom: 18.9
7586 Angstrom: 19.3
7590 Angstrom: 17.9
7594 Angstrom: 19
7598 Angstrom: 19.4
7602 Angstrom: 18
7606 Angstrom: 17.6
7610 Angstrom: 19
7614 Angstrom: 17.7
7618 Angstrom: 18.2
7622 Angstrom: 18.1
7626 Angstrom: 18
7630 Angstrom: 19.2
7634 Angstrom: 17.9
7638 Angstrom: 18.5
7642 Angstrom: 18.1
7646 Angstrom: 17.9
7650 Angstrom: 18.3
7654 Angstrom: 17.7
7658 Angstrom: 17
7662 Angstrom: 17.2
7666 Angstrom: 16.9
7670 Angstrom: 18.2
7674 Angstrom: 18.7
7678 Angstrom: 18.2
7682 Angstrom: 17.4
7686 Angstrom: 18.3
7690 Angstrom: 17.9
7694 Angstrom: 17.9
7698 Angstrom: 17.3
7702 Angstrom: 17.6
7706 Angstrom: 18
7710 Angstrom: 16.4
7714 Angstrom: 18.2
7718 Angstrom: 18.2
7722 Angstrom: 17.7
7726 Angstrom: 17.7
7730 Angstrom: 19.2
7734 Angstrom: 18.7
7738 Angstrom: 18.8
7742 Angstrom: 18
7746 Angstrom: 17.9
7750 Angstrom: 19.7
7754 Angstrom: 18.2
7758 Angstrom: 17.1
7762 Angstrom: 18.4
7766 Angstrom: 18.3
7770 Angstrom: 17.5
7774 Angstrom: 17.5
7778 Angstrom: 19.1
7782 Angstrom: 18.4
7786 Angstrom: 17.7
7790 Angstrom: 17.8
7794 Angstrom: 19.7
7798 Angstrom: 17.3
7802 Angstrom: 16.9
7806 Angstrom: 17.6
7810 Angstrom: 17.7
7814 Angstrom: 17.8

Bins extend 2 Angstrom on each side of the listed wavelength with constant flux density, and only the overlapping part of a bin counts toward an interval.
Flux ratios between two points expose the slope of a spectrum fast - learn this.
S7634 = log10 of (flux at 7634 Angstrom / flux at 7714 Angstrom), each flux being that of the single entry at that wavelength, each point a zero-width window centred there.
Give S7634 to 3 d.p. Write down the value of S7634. -0.007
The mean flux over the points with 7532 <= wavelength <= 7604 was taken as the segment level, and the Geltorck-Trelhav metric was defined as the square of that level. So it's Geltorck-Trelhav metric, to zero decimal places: 359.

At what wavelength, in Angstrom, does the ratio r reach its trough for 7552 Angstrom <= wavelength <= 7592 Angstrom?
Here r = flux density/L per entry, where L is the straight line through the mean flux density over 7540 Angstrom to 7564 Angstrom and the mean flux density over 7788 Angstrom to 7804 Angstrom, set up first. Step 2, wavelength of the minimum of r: 7590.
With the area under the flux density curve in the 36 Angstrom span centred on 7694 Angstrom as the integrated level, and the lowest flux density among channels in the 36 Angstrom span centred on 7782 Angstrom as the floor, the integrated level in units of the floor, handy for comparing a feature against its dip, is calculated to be 36.8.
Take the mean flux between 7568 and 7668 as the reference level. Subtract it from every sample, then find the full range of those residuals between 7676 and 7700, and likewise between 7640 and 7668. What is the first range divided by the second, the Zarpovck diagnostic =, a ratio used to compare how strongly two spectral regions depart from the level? 0.71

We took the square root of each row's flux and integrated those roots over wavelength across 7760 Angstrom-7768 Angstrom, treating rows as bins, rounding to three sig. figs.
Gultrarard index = 34.3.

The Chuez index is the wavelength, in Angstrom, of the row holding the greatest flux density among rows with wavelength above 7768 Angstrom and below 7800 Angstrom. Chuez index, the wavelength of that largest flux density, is 7794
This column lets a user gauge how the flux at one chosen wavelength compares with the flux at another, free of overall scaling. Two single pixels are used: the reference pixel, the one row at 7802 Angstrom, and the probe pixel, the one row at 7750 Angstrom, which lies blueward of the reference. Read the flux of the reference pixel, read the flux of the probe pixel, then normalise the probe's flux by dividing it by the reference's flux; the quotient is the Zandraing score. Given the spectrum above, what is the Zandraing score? 1.17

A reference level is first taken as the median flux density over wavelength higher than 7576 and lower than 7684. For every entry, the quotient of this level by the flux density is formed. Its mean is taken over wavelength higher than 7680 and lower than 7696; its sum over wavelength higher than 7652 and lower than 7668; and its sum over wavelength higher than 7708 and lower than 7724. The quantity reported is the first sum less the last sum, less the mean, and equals -0.92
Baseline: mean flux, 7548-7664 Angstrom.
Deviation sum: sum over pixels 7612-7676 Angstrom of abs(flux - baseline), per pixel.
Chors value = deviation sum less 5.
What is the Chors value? 4.1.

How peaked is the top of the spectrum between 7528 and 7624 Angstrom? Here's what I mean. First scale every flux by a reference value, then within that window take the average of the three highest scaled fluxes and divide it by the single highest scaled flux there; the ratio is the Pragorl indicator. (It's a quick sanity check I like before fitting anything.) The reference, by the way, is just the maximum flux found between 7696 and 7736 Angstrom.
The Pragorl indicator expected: 0.990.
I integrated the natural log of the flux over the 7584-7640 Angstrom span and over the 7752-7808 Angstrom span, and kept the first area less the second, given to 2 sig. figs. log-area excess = 1.4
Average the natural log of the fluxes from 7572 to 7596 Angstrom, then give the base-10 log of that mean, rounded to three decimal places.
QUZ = 0.469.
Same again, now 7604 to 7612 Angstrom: 0.463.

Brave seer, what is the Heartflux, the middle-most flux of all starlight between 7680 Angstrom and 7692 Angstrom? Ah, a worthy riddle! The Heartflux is 17.9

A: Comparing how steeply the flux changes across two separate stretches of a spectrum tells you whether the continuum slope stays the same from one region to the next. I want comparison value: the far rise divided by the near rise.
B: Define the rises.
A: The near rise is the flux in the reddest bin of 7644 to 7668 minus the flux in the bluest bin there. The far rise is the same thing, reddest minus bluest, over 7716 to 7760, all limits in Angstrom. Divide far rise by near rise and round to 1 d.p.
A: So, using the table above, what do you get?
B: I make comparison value 1.1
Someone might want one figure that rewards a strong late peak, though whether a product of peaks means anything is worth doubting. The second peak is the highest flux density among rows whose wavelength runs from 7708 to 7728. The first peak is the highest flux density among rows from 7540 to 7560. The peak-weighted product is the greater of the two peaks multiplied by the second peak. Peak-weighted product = 364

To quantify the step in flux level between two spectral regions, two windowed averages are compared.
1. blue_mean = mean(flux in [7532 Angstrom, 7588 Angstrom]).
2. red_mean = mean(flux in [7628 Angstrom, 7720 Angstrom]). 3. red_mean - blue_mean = -1.2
